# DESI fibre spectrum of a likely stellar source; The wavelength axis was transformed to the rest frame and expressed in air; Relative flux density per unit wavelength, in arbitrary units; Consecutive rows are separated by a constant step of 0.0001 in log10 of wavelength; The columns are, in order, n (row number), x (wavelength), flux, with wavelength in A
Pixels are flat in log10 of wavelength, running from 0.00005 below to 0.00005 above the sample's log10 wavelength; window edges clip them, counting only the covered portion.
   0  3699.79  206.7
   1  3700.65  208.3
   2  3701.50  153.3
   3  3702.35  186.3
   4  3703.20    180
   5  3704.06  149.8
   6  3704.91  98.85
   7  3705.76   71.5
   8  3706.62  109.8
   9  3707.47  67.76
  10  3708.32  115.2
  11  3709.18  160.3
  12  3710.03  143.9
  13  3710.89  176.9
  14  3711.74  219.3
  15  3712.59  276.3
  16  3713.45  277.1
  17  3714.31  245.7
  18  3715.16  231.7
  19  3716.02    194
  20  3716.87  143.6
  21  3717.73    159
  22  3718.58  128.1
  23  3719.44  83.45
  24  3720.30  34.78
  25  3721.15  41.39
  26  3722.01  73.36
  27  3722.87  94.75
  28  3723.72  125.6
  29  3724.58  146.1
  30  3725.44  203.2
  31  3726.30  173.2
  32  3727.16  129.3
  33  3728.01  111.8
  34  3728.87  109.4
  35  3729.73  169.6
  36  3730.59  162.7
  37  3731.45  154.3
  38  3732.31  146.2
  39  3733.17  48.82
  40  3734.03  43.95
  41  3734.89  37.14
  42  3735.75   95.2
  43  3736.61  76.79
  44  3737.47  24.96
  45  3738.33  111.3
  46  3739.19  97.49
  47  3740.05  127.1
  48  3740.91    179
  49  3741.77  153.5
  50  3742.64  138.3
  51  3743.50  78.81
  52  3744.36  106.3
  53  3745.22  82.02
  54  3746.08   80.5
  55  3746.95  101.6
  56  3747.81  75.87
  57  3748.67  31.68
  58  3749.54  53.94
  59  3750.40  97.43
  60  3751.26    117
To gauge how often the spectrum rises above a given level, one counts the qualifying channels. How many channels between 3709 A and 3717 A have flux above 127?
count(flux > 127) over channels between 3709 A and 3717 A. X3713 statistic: 10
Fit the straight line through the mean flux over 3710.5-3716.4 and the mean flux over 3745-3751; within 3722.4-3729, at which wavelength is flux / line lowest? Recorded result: 3722.87 A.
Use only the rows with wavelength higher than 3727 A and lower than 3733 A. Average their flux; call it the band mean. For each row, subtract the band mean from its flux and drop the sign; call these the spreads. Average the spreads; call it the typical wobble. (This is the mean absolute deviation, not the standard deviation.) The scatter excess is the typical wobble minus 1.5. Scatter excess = 19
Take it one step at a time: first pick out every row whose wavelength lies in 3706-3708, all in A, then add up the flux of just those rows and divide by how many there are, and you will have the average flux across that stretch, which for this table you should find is 89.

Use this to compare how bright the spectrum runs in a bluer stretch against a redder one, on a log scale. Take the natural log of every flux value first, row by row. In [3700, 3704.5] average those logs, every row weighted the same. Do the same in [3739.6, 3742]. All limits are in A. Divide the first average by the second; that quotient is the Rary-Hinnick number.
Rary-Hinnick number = 1.03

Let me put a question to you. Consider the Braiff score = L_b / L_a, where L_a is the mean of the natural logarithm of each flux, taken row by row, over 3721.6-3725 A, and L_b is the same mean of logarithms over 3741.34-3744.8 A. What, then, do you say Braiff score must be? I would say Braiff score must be 1.02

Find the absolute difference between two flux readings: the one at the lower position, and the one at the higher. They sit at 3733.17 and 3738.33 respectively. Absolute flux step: 62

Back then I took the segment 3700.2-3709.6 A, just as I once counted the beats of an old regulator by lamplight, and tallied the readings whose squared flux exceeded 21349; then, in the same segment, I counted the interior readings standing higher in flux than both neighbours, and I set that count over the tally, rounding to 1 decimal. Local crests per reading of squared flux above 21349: 0.3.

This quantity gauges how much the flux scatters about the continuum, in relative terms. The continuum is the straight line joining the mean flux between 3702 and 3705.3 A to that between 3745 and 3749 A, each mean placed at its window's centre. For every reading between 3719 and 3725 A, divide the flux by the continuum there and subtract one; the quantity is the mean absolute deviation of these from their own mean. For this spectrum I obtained 0.28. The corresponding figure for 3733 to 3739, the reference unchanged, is 0.30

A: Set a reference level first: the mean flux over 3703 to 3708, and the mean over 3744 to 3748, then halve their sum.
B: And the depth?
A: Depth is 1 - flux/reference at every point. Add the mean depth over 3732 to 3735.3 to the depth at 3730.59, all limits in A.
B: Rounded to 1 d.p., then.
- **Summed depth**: -0.3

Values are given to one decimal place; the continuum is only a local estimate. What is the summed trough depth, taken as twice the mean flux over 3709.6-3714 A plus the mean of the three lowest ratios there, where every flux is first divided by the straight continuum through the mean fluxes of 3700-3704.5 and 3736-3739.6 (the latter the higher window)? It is 4.1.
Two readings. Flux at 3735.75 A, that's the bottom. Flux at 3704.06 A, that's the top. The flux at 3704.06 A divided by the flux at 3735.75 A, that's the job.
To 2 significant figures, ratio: 1.6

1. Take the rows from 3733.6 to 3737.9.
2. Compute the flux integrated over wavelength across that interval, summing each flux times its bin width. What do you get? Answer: 239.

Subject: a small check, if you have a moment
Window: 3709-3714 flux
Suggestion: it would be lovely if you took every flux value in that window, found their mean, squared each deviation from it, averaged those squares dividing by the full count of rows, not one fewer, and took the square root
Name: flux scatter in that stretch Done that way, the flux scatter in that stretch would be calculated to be 53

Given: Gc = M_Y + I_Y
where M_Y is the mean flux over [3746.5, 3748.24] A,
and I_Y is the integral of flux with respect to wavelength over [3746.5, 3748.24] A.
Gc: 242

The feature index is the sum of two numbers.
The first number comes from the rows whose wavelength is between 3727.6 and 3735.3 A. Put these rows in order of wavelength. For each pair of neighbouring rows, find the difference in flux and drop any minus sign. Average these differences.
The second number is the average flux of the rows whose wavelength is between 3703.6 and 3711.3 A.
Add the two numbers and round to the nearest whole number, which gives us 146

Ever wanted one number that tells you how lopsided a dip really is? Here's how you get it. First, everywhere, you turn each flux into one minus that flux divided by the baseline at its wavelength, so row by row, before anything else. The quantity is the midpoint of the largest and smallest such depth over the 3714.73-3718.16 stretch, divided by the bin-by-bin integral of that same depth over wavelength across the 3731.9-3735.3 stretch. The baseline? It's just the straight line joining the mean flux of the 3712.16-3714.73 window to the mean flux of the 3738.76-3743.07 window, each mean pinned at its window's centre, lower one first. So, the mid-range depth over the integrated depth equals 0.13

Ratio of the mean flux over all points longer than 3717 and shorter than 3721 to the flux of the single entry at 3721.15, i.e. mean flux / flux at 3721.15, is 2.4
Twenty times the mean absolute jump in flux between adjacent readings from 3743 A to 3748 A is 400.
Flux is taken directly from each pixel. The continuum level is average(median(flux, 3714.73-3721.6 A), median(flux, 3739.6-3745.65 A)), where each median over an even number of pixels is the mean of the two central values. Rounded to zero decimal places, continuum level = 131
